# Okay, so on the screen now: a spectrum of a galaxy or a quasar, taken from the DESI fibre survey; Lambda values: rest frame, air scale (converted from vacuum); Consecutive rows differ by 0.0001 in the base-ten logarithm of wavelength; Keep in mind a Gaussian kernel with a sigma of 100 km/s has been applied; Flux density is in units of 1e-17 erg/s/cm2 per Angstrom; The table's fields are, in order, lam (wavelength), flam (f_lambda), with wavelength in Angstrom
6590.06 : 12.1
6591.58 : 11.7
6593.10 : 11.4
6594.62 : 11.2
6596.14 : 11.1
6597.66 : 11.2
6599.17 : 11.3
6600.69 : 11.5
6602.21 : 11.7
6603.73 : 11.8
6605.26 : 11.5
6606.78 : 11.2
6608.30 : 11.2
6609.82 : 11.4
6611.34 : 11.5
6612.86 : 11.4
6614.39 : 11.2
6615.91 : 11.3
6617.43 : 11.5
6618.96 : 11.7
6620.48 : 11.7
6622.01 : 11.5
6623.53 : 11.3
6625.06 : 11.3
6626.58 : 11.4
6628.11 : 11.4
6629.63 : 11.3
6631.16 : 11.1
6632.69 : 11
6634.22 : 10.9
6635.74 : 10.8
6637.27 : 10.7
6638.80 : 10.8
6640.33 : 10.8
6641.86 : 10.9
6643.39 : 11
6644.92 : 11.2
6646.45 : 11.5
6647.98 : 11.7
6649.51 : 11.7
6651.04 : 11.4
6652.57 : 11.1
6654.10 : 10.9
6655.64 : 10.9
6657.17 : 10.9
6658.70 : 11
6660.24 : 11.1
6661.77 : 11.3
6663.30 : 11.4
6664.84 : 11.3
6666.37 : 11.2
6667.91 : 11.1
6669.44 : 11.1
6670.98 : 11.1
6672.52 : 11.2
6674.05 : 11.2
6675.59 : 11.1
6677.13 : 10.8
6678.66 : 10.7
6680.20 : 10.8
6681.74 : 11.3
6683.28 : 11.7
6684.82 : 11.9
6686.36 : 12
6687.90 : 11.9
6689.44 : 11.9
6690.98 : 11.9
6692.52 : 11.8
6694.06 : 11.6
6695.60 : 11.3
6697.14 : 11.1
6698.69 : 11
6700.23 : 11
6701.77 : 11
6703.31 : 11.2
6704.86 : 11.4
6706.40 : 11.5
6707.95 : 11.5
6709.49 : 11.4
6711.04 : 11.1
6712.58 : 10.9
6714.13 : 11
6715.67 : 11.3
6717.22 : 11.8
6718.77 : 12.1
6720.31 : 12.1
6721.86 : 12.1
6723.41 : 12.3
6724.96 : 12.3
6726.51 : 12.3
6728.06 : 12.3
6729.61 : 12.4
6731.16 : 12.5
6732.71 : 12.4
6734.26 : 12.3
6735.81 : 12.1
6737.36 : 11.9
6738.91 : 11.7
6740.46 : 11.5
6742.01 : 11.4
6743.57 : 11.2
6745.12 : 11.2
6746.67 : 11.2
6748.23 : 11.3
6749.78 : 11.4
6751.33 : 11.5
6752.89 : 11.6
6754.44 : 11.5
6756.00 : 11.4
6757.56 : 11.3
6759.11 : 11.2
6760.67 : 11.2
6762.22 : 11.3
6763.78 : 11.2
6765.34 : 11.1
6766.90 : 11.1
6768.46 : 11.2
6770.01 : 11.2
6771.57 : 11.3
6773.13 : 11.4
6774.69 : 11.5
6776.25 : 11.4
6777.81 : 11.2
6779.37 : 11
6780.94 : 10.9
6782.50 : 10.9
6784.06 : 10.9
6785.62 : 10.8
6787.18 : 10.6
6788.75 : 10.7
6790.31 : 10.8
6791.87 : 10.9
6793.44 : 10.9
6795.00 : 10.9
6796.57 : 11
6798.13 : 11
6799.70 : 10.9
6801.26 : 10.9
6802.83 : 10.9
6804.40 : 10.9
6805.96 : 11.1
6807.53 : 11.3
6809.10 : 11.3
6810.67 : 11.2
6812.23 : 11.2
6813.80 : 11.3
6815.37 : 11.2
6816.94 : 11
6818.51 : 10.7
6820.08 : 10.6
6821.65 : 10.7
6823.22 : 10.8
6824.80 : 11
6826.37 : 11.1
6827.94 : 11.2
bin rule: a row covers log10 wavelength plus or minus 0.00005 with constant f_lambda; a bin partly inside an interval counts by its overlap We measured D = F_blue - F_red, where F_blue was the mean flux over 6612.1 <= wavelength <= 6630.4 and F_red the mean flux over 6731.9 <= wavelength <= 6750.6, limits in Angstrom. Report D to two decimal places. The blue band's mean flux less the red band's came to -0.22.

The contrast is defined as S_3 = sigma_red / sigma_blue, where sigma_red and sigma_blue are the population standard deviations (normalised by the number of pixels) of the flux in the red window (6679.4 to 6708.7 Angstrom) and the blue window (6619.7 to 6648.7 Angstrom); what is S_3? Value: 1.21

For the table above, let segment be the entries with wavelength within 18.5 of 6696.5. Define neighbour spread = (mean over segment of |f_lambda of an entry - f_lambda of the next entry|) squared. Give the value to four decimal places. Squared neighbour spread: 0.0232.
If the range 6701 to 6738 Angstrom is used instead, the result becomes 0.0206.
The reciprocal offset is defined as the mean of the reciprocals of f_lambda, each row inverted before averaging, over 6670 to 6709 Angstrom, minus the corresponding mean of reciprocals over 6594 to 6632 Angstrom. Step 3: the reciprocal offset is 0.000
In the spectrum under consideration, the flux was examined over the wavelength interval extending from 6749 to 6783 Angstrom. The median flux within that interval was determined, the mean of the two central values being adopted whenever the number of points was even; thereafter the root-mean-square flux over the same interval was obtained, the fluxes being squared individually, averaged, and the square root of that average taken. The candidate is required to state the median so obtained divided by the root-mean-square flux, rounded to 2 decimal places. 1.00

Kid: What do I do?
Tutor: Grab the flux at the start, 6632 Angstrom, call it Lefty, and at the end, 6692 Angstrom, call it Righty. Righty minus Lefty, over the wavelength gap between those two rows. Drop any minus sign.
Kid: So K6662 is 0.015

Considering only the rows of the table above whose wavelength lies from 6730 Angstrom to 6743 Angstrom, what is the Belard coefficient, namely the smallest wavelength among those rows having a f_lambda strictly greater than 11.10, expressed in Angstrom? 6731.16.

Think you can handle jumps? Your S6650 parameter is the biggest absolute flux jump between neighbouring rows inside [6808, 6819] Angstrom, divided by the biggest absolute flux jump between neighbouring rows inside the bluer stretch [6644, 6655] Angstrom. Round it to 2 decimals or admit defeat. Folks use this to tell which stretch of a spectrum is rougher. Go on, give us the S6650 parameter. 1.00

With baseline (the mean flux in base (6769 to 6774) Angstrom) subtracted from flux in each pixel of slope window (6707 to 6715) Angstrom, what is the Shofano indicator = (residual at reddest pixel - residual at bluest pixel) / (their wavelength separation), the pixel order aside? -0.08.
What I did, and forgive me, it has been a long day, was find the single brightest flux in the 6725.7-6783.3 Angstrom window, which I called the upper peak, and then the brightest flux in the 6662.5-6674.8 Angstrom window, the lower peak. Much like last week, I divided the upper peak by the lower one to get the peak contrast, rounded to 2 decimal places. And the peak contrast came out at 1.10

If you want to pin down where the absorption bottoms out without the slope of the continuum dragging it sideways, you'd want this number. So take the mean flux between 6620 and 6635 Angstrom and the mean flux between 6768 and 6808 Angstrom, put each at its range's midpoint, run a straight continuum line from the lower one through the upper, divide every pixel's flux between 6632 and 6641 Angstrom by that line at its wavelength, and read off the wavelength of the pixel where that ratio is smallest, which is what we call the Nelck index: 6637.27 Angstrom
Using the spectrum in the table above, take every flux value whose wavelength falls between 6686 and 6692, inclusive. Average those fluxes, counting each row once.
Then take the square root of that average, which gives 3.45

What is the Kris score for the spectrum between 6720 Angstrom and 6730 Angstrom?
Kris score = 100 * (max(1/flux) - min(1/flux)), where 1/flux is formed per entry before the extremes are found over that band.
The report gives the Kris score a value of 0.20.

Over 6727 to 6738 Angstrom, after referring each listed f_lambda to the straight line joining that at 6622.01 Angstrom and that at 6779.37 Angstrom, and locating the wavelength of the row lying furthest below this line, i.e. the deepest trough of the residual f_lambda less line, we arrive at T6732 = 6737.36 Angstrom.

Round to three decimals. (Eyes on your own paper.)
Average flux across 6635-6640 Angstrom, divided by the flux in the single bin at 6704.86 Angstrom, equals 0.944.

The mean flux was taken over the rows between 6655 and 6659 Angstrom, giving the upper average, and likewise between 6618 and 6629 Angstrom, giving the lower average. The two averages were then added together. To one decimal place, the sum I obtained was 22.4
